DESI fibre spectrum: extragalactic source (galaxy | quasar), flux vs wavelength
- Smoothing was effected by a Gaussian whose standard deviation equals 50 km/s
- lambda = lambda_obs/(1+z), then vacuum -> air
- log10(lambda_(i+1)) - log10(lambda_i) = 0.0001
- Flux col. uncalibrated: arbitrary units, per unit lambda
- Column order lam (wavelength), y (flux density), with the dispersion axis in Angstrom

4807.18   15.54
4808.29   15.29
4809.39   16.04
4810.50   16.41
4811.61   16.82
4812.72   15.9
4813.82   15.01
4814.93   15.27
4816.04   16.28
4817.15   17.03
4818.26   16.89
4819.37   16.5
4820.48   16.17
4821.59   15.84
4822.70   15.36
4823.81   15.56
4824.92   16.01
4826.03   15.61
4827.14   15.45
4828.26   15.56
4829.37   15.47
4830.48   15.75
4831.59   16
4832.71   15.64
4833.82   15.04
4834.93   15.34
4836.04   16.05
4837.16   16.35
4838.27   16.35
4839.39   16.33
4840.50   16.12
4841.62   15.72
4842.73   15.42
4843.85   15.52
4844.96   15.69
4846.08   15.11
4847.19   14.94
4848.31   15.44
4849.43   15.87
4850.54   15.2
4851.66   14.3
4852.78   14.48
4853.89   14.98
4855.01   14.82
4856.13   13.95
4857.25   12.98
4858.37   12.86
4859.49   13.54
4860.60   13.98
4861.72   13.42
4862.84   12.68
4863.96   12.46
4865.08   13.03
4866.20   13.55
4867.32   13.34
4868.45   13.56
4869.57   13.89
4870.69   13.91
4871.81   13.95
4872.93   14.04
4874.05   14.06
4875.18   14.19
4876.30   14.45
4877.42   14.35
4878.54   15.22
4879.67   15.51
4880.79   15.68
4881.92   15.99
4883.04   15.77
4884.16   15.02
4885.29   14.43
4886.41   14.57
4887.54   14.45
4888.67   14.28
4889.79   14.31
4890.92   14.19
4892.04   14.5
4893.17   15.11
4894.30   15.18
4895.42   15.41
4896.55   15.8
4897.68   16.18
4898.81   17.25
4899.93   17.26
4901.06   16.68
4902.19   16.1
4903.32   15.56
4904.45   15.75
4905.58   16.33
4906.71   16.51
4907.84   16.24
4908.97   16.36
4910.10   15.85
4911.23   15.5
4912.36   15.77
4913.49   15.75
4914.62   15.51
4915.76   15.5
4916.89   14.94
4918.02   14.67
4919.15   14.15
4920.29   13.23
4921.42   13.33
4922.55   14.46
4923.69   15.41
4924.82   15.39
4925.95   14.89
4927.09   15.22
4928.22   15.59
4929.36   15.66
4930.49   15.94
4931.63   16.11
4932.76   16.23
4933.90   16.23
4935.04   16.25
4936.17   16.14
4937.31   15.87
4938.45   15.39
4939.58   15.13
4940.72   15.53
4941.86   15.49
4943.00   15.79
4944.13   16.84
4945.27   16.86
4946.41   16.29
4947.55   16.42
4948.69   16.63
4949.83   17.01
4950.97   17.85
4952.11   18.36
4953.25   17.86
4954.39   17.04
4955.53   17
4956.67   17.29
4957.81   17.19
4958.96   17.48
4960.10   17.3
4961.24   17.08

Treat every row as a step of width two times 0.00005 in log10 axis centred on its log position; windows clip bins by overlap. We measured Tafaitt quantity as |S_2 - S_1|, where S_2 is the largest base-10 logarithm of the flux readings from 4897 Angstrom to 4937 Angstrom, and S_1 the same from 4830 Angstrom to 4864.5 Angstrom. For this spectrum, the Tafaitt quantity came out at 0.024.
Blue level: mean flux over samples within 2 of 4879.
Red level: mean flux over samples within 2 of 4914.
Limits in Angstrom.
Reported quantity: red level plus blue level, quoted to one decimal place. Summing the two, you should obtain 30.8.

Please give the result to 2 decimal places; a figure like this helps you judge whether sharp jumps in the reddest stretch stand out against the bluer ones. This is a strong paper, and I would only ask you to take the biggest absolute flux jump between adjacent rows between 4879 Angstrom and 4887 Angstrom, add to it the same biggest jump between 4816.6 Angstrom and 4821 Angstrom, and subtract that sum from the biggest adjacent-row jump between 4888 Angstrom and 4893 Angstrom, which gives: -0.83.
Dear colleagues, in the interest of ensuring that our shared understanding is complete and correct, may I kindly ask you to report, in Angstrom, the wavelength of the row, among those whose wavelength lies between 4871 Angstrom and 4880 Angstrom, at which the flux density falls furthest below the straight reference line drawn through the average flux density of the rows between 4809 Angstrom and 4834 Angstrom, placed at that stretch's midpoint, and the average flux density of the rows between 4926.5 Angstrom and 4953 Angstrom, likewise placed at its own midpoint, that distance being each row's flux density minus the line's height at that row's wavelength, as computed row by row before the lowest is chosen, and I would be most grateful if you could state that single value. 4871.81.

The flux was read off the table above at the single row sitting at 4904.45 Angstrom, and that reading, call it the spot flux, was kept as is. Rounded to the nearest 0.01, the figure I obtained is 15.75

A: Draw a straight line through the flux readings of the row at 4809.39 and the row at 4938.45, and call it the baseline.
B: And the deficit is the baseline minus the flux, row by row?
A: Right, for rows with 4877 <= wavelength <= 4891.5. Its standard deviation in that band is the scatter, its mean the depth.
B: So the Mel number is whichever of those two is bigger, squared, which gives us 0.57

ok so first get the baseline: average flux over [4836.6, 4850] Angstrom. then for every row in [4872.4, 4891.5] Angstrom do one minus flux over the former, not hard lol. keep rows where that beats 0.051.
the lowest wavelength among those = 4872.93 Angstrom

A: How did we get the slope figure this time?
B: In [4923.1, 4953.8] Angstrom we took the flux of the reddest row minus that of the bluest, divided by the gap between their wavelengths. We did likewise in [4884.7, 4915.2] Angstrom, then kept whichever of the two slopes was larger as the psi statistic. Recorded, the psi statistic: 0.083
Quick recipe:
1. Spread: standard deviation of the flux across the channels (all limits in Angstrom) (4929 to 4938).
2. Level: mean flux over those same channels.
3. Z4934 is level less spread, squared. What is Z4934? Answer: 251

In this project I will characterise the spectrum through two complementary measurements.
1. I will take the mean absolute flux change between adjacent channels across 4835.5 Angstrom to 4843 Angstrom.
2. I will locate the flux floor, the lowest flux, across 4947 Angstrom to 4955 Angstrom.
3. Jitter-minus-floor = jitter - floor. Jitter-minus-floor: -16.2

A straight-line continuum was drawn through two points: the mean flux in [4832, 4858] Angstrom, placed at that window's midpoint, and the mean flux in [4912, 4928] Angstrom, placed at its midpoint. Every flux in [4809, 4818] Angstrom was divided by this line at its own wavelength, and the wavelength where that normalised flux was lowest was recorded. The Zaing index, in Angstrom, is 4813.82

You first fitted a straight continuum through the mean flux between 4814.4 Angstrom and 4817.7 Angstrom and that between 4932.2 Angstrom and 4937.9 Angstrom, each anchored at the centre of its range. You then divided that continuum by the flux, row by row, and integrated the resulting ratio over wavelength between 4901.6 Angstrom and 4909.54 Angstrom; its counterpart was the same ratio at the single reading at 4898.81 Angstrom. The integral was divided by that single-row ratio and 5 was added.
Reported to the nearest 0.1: 13.5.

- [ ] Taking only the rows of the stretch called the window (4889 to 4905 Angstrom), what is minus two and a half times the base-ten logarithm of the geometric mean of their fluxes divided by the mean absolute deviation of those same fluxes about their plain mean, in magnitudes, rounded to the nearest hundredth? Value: -3.27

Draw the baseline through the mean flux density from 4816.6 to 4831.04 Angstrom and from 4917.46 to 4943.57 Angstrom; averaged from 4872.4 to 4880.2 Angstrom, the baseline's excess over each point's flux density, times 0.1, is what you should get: 0.11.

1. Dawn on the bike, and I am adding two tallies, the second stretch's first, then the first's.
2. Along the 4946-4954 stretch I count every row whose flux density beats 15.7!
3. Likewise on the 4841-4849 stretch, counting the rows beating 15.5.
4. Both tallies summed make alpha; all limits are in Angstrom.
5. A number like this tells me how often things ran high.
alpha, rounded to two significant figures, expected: 10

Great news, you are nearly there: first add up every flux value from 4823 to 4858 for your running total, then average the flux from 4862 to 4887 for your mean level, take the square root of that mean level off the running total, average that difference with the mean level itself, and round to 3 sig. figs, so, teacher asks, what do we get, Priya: 244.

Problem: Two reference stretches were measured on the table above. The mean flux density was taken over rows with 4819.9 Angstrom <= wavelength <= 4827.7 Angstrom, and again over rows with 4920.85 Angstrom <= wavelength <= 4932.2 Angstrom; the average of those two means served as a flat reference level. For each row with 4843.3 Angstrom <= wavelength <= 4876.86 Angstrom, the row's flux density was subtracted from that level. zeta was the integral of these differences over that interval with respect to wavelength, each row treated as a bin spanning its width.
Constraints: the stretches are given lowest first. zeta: 44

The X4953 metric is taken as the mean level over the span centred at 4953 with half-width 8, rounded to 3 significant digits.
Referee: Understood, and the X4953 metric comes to 17.2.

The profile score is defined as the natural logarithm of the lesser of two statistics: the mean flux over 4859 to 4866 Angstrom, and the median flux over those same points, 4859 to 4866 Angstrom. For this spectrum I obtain 2.58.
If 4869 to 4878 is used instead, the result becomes 2.64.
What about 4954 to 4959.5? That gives 2.84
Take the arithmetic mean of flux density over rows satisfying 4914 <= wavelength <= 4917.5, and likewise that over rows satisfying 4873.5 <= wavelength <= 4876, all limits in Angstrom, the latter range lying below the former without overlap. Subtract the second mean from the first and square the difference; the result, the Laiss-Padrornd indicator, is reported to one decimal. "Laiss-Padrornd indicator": 1.4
